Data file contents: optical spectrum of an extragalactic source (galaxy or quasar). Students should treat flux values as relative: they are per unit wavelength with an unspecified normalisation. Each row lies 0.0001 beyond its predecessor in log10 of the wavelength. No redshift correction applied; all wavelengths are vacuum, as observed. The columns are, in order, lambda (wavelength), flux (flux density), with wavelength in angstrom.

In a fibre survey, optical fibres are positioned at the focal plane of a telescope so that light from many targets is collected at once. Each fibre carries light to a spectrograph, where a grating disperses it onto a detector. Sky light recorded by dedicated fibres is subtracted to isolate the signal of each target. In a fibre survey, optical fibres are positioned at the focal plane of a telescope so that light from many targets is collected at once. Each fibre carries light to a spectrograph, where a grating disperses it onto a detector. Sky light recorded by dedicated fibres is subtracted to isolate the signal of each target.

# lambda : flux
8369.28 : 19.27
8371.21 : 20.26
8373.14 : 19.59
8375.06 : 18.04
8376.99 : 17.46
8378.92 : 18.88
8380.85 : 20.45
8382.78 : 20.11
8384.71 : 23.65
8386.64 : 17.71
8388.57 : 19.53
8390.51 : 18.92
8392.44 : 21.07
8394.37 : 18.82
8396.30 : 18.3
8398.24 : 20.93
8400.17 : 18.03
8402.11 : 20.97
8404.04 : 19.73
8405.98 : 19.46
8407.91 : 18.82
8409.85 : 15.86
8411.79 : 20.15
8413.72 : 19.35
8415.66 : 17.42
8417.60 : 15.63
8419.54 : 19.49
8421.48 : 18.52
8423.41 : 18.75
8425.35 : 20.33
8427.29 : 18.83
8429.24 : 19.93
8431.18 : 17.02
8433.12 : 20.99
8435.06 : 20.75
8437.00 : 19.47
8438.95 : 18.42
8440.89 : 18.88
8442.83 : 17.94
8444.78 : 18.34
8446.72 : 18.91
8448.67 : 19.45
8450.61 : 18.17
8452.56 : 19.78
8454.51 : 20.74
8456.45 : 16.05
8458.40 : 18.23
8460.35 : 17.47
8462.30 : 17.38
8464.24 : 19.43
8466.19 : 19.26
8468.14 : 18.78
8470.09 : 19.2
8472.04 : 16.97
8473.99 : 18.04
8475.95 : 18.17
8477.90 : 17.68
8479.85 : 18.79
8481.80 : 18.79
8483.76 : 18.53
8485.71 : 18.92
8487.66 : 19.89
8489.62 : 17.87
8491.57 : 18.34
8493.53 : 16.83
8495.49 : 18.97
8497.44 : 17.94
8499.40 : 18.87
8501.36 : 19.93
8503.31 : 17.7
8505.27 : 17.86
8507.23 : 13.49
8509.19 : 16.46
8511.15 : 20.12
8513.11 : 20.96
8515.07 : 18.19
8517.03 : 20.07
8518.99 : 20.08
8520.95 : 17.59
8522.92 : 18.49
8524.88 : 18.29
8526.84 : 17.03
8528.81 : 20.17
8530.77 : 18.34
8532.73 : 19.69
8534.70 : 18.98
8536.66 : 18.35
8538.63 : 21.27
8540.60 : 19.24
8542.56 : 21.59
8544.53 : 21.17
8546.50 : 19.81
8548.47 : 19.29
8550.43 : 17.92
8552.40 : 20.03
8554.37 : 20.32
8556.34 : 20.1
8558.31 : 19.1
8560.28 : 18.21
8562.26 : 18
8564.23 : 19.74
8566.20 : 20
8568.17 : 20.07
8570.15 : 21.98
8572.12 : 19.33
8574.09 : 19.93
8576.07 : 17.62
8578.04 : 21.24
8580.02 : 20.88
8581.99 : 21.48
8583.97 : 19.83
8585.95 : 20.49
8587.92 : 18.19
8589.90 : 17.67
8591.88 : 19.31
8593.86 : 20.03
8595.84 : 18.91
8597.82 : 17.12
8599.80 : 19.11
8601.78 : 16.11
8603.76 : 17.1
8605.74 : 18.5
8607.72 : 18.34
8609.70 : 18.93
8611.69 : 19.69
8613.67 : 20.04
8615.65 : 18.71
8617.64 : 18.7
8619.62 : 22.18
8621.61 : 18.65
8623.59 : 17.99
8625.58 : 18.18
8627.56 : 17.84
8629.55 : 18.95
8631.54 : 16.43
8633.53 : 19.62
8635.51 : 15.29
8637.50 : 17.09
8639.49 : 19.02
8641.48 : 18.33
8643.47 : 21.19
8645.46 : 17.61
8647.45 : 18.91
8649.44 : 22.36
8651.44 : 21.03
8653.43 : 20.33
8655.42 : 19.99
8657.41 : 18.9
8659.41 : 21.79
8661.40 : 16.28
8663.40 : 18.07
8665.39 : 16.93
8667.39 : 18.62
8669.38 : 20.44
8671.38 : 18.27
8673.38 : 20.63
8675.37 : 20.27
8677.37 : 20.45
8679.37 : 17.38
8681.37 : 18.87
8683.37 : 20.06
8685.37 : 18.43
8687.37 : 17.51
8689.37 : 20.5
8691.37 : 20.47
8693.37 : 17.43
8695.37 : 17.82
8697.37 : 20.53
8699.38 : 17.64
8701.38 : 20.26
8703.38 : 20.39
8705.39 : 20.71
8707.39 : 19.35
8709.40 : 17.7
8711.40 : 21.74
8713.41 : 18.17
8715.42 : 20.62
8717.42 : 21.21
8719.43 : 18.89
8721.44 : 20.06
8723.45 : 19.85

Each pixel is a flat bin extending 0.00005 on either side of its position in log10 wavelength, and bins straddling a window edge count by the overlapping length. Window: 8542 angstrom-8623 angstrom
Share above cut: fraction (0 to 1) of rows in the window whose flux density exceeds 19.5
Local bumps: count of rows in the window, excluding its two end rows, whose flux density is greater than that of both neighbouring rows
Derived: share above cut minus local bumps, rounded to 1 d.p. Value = -10.5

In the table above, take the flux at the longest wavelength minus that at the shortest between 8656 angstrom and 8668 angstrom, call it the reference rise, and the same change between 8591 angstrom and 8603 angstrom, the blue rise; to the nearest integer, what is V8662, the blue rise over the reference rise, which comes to 11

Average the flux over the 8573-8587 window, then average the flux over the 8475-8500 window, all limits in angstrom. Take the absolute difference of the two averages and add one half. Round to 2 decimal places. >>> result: 2.28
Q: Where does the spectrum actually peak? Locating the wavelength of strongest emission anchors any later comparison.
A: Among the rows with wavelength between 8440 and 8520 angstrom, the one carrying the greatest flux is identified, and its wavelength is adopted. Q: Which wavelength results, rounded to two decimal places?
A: 8513.11 angstrom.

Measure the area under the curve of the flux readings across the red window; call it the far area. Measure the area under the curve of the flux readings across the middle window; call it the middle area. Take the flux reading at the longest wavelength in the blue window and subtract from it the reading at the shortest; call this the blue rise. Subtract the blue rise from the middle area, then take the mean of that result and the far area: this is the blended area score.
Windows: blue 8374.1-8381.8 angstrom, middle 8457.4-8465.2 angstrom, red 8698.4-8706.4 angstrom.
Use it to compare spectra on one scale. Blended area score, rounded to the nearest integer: 149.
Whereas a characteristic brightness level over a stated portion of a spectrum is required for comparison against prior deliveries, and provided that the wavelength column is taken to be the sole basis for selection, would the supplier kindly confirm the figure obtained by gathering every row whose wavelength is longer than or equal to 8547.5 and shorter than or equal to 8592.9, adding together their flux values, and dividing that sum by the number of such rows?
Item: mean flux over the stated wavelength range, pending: 19.6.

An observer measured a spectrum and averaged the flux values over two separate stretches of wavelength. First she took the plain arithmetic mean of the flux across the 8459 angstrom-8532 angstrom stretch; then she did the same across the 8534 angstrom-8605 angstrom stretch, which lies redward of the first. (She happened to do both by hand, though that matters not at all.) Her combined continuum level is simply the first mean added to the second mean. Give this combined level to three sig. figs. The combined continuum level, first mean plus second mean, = 37.8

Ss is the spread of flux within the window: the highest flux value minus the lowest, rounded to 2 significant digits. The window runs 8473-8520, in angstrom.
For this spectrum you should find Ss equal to 7.5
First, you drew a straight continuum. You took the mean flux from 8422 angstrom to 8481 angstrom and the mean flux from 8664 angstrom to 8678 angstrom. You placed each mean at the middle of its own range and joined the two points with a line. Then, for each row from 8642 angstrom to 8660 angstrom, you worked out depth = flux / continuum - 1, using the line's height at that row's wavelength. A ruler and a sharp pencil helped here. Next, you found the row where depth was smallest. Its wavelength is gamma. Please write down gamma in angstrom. 8645.46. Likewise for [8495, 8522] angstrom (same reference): 8507.23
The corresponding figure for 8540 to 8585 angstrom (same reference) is 8576.07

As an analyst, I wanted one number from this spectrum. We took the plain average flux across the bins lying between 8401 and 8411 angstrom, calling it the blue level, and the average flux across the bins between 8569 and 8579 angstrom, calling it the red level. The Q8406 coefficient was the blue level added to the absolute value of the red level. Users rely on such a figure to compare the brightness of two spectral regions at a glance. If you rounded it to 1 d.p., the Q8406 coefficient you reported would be 39.0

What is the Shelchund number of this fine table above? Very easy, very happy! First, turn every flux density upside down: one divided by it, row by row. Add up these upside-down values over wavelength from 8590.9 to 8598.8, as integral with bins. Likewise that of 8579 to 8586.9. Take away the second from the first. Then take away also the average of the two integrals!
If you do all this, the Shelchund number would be -0.363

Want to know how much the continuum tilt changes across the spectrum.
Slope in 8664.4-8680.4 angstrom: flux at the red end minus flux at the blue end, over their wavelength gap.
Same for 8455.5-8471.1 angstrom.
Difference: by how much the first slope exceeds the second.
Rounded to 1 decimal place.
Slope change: -0.2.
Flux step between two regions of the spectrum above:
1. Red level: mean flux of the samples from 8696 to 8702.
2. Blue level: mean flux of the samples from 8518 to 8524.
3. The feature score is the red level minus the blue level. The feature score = 1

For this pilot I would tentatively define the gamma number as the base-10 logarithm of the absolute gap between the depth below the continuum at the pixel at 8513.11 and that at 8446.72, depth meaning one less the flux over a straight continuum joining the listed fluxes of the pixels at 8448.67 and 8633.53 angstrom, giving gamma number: -0.99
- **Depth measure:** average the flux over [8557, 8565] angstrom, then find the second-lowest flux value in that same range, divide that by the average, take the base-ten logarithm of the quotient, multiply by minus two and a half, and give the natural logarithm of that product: -3.4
